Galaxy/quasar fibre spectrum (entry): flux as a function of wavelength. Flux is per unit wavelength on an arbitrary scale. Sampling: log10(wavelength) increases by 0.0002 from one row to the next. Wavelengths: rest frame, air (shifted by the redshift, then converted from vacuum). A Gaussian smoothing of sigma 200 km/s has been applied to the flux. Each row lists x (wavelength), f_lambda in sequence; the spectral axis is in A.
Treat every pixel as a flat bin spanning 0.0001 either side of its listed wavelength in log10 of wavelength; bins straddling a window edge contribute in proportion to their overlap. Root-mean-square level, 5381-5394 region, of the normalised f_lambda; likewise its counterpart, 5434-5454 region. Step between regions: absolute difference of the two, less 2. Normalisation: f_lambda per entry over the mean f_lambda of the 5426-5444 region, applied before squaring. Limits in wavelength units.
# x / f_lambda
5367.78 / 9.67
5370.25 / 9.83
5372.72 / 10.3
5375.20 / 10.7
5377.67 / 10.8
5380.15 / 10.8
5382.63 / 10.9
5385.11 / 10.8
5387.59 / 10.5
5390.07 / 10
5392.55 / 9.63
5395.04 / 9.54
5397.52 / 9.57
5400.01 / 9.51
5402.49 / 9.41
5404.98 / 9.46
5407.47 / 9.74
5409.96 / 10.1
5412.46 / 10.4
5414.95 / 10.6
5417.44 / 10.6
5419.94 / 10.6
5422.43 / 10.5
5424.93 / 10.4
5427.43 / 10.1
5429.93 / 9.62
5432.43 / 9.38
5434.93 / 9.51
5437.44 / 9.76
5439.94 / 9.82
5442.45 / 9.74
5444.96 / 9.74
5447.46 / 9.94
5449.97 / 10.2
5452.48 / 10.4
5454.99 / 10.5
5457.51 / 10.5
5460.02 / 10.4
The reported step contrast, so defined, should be -1.95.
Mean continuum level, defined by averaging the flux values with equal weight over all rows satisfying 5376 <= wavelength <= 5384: 10.8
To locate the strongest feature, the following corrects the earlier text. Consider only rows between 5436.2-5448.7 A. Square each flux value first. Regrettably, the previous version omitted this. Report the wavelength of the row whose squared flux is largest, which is 5447.46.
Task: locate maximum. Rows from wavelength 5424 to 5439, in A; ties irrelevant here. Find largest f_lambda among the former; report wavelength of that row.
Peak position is 5424.93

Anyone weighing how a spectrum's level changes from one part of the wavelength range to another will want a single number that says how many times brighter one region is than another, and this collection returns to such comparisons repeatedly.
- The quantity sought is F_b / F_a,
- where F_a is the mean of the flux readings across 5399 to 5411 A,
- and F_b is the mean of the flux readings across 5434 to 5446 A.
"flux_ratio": 1.01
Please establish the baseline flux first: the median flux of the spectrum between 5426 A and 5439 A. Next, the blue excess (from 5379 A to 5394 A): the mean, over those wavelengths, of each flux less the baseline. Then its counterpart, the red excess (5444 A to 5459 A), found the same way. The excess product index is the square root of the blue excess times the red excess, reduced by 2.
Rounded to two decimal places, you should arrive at -1.30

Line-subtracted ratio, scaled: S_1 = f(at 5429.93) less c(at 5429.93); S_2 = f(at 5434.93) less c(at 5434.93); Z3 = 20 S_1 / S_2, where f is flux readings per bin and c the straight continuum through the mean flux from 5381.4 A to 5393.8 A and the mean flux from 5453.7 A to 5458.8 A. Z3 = 17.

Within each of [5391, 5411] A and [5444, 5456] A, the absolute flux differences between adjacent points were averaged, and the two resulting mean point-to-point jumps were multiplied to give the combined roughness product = 0.026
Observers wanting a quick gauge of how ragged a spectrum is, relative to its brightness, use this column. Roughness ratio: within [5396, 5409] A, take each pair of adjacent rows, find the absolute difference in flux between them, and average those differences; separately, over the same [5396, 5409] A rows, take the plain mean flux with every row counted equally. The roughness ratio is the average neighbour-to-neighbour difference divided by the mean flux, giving 0.013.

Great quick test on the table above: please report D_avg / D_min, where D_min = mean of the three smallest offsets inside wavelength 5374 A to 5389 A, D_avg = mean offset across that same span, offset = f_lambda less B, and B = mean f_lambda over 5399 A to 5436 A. 1.1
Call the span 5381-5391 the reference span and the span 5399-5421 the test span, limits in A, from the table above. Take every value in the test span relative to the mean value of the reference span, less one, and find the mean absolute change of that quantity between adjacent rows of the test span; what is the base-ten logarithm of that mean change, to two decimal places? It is -1.82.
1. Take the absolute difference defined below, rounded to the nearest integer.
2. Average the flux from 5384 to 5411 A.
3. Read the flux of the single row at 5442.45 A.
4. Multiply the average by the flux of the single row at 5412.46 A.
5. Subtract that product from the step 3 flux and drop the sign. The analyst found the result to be 93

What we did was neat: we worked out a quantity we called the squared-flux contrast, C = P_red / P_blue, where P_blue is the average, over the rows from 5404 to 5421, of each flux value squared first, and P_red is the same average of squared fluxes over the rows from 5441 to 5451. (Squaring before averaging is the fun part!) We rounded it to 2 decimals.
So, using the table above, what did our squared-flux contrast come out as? 0.94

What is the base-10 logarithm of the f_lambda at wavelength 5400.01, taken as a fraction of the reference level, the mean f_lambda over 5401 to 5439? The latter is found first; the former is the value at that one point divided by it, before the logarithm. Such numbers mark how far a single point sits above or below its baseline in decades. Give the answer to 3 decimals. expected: -0.022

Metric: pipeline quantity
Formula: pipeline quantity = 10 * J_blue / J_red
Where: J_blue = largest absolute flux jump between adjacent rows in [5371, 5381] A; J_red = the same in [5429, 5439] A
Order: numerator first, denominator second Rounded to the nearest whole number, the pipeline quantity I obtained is 16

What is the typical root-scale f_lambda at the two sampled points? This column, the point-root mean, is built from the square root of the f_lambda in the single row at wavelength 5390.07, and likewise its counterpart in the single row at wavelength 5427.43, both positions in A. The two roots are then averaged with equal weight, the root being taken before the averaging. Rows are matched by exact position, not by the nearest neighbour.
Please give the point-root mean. 3.17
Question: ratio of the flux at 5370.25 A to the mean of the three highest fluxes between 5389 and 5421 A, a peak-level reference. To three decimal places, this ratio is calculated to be 0.927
